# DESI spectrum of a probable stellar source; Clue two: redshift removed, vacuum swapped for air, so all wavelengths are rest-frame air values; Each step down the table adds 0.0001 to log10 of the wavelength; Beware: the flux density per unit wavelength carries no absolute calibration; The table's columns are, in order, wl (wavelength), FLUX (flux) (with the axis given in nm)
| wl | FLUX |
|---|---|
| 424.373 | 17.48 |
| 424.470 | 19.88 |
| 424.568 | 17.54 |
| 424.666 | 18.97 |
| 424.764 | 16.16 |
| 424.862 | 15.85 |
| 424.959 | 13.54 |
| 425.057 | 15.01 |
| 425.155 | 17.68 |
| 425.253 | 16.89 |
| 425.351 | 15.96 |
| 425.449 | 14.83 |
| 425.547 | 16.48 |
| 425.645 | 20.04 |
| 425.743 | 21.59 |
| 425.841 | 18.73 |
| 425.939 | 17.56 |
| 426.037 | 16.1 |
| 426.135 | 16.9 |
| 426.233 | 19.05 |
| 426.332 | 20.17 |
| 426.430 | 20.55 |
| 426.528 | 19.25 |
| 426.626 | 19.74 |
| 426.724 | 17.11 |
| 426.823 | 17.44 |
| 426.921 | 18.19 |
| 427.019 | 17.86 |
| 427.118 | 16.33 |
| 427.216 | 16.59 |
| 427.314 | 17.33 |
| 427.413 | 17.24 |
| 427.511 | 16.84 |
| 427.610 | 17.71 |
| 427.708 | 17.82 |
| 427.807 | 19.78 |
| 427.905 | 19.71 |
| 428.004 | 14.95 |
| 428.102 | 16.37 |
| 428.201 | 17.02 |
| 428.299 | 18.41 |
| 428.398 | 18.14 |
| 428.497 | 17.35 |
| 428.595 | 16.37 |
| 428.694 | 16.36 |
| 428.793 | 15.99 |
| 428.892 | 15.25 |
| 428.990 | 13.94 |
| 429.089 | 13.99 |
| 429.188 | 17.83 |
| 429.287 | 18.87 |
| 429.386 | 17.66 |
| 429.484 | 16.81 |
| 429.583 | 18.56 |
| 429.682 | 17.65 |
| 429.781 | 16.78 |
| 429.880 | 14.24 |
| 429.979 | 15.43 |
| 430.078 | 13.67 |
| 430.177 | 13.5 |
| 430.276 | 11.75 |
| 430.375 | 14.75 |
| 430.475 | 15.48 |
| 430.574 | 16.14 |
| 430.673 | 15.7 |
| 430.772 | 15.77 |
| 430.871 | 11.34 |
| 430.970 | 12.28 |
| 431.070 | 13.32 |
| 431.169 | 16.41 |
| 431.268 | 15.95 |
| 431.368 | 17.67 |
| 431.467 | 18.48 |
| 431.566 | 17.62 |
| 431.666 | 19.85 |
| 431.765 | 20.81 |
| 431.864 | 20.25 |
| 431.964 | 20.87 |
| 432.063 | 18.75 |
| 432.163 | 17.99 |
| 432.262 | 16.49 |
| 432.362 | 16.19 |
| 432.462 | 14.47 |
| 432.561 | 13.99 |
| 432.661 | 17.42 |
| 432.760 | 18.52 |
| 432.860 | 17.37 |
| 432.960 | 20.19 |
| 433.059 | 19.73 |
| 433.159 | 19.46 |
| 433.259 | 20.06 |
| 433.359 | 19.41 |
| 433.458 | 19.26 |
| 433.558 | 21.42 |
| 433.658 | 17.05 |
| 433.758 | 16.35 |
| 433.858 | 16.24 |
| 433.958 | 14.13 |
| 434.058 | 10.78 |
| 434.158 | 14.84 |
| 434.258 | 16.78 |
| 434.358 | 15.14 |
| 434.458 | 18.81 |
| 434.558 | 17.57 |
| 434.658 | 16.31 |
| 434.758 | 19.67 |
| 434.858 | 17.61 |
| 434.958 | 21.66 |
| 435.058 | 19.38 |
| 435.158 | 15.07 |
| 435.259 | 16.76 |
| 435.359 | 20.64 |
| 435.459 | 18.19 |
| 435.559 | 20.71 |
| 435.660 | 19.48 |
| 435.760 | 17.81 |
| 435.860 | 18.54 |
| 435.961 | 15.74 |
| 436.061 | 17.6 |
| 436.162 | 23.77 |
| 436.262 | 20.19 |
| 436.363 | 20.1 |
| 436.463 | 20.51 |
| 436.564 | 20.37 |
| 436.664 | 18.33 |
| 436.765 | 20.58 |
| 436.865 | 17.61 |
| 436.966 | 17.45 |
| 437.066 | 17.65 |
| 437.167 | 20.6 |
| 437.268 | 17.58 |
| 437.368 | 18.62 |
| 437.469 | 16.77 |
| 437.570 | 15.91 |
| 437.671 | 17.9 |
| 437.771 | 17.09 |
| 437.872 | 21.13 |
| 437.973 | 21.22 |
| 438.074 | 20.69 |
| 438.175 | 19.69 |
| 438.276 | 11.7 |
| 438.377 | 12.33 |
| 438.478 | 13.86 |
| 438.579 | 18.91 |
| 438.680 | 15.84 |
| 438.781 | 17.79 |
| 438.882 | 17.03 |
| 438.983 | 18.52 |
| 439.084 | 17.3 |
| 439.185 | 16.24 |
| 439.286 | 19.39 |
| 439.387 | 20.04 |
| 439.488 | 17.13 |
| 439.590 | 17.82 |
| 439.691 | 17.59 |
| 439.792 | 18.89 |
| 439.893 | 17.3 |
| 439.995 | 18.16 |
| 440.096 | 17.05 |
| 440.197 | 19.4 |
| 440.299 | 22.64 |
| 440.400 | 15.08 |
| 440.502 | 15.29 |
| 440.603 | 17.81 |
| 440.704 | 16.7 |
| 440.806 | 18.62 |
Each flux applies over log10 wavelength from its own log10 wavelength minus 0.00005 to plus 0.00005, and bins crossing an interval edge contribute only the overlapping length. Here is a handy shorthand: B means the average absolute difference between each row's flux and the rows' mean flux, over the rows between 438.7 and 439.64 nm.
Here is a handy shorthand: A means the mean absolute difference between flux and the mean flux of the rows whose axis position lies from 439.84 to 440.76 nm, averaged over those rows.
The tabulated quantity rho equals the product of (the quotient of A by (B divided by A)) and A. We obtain 4.3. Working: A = 1.59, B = 0.9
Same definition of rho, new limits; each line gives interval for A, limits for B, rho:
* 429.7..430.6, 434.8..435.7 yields 1.0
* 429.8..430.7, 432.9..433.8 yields 1.2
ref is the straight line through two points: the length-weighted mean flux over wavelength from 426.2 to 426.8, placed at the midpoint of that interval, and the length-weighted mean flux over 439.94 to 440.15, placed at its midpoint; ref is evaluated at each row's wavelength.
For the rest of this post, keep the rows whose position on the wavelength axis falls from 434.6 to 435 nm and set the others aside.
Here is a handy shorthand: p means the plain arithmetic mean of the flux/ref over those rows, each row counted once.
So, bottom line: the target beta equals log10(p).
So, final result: 0.01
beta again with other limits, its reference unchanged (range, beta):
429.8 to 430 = -0.10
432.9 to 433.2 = 0.03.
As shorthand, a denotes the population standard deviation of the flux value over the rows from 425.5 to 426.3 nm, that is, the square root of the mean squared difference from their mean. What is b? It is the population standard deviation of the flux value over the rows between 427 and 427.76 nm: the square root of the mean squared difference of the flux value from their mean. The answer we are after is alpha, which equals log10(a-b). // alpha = 0.1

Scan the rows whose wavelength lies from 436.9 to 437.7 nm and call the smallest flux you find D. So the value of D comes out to 15.91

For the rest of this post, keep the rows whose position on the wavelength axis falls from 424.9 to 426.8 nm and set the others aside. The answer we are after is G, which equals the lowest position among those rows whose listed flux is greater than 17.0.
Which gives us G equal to 425.155 nm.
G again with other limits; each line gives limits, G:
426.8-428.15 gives 426.823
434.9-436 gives 434.958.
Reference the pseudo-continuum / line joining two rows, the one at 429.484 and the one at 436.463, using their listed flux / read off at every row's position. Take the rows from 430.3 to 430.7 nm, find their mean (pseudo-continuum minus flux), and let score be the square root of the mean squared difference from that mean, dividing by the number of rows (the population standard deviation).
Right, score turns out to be 0.5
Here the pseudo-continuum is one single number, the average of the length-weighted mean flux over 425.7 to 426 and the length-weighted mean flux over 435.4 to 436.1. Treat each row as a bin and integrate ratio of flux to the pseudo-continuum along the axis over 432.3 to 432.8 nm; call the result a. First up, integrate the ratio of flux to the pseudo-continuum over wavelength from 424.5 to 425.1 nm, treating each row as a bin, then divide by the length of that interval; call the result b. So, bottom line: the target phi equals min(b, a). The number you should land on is 0.43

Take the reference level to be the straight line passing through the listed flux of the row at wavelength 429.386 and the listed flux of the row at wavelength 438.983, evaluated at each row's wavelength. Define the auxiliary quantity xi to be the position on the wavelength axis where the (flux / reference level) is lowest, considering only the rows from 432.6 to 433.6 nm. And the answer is 432.860 nm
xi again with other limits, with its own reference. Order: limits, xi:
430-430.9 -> 430.871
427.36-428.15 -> 428.004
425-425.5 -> 425.449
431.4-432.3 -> 432.262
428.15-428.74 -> 428.694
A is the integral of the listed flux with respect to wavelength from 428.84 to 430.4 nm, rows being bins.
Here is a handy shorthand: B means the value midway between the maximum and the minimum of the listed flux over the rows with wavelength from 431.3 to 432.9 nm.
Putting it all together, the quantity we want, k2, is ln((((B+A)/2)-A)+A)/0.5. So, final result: 6.08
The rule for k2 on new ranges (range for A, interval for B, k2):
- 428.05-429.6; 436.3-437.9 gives 6.21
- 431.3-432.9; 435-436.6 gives 6.36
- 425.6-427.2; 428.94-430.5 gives 6.22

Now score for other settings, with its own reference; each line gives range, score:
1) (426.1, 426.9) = 1.4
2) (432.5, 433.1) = 2.0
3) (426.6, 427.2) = 1.1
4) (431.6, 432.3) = 1.6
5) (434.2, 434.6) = 1.3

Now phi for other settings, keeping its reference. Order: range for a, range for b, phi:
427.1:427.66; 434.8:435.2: 0.51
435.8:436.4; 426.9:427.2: 0.62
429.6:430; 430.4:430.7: 0.35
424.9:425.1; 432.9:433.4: 0.15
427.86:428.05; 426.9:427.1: 0.18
